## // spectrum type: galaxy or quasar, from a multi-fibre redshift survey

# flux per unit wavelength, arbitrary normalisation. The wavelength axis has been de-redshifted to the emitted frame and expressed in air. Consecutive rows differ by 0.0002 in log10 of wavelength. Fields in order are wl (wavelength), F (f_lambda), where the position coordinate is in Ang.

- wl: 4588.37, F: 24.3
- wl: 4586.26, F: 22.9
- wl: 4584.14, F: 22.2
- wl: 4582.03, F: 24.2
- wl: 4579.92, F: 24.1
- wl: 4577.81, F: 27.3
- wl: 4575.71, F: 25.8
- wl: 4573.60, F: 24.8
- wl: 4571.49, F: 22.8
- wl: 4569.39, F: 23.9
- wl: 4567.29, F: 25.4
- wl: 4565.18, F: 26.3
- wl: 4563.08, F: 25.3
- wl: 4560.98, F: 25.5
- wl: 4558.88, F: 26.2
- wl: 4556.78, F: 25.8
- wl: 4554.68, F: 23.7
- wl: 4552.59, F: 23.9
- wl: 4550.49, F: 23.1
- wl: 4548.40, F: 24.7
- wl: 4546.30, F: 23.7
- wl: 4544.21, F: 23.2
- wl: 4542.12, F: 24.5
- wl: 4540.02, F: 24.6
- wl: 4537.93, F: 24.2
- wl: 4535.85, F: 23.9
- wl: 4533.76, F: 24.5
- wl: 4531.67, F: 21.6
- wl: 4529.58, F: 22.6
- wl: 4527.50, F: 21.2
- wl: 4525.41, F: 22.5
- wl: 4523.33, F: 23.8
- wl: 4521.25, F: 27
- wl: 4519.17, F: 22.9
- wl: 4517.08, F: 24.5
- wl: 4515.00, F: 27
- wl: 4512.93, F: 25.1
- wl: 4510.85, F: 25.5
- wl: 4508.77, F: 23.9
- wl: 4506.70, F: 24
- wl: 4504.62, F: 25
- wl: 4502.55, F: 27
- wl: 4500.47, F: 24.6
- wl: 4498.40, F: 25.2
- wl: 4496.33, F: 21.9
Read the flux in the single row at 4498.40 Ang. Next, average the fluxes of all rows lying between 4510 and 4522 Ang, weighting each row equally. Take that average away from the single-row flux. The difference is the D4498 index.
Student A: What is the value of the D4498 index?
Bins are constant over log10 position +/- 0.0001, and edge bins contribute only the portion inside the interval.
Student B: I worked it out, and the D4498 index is -0.1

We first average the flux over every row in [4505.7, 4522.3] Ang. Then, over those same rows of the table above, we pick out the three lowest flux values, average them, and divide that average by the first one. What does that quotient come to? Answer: 0.944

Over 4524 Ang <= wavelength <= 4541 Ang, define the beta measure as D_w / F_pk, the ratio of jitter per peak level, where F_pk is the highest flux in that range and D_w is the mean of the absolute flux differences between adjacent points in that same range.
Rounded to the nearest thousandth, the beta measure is 0.046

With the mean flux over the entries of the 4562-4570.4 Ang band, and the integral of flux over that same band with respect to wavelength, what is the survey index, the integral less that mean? 187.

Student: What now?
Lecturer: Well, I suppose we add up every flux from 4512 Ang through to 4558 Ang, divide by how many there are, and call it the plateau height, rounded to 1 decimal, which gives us 24.0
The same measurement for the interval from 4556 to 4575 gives 25.1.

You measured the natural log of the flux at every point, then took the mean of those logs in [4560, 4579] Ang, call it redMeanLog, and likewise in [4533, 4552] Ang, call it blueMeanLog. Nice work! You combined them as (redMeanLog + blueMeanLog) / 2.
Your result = 3.20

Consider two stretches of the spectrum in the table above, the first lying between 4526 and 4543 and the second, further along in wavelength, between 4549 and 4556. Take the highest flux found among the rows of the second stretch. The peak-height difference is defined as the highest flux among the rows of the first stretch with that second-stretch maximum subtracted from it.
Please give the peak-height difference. 0.7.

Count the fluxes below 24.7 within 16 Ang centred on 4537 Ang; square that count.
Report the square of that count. 64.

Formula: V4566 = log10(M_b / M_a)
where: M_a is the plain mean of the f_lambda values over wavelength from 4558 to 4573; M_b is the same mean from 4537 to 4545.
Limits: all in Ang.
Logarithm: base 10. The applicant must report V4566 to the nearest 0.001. -0.016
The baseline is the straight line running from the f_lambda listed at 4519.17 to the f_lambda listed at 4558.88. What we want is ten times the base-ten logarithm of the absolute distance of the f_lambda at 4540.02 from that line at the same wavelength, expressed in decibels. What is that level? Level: -15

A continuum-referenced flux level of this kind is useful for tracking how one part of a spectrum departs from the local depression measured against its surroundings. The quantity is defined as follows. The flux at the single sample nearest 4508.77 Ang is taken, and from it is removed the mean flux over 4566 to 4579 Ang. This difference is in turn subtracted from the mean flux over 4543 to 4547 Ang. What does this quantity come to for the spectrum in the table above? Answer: 24.6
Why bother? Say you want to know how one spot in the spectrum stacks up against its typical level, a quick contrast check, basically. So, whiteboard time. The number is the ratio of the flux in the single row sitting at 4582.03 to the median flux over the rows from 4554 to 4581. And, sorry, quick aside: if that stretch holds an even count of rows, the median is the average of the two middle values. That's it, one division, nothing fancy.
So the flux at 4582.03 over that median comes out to 0.95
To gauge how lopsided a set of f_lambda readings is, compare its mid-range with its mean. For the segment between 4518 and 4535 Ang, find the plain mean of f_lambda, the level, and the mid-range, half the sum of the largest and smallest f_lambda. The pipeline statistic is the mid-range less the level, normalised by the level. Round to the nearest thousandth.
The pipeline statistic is 0.036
